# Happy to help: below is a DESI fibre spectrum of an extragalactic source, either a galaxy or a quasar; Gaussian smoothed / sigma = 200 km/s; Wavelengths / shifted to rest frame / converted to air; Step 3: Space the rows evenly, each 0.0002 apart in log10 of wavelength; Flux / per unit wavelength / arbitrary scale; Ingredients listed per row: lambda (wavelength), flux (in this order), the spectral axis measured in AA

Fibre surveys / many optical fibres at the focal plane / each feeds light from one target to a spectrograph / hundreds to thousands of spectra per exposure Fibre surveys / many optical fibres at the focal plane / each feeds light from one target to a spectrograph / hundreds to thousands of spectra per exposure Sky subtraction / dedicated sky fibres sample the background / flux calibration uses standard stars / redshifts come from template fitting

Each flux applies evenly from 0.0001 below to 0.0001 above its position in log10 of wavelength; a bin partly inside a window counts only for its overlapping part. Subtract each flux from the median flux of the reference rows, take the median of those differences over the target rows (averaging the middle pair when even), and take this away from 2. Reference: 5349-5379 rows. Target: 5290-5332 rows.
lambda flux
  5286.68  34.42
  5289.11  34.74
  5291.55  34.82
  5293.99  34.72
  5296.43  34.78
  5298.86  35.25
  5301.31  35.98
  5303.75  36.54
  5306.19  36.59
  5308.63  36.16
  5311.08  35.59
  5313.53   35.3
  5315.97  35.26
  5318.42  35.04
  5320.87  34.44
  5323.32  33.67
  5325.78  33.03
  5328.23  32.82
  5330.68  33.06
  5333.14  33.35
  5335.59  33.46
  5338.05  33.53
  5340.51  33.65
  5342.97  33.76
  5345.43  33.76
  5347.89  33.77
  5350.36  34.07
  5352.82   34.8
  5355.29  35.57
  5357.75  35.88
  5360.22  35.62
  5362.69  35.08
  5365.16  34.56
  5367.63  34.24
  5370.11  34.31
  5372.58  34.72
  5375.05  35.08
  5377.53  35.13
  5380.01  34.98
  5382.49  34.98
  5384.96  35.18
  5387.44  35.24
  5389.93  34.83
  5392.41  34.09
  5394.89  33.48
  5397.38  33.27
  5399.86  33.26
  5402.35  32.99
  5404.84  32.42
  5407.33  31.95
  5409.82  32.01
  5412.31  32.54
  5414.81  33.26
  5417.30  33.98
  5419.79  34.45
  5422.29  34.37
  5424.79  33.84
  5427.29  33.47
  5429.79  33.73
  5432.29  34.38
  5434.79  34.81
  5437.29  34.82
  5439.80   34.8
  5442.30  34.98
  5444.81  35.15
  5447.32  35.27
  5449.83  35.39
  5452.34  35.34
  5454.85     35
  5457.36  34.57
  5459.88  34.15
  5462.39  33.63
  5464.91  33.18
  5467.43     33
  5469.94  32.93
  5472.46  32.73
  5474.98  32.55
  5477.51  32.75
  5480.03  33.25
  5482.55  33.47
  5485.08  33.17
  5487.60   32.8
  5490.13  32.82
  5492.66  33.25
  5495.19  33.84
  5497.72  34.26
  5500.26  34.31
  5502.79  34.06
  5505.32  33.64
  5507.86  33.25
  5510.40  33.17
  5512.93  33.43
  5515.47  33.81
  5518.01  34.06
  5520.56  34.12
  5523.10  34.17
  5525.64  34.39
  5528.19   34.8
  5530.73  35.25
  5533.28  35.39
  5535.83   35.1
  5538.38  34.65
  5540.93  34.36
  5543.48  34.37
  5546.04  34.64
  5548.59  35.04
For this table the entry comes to 2.10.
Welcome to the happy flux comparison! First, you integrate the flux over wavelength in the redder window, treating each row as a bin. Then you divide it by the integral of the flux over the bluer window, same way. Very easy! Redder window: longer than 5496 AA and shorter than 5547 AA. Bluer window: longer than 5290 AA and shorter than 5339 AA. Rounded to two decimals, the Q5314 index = 1.03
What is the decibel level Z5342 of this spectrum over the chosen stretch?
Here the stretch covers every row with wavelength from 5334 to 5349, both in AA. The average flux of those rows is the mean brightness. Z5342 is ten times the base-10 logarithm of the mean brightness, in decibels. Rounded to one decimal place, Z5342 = 15.3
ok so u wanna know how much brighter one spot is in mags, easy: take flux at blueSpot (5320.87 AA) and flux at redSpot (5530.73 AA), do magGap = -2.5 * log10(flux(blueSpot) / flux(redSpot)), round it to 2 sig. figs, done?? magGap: 0.025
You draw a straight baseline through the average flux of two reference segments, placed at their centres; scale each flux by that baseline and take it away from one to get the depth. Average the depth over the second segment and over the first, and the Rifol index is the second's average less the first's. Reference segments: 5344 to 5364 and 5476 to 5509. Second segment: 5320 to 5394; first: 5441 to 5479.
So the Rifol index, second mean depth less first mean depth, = 0.020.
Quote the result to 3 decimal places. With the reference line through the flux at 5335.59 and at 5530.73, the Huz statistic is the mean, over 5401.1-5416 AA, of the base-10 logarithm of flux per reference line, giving -0.021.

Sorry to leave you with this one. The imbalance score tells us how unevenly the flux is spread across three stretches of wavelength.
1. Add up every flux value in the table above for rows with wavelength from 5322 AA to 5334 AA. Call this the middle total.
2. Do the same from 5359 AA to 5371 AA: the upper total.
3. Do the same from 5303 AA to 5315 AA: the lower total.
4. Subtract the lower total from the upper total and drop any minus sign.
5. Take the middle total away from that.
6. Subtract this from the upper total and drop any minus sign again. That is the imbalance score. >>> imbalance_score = 333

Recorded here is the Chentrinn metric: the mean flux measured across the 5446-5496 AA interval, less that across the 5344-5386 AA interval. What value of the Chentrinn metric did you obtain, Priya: -1.15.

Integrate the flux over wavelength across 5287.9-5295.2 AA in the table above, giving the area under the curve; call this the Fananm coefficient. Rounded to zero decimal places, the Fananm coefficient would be 254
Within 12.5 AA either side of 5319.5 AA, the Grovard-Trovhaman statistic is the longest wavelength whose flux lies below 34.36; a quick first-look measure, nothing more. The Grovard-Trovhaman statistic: 5330.68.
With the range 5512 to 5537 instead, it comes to 5523.10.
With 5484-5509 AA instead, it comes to 5507.86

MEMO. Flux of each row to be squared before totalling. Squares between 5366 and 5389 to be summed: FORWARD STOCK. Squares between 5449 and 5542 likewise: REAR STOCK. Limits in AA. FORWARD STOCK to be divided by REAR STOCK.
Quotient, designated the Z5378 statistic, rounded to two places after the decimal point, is 0.26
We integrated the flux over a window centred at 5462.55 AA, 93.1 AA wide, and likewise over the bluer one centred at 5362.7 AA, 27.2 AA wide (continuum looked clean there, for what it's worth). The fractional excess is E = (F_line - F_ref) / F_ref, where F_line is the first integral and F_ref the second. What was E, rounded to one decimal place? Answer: 2.3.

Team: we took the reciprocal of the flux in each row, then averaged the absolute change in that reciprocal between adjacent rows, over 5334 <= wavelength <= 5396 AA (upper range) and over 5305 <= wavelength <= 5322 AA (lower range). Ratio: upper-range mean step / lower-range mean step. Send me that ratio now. 0.87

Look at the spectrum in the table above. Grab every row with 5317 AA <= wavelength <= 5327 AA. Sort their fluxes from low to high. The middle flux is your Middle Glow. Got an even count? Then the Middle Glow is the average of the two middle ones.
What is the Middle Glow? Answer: 34.1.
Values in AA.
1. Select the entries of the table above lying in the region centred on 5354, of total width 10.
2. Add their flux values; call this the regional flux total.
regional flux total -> 140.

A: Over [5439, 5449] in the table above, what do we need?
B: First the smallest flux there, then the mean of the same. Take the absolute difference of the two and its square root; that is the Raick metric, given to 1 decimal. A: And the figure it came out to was 0.5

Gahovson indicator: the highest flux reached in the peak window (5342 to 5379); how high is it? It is 35.88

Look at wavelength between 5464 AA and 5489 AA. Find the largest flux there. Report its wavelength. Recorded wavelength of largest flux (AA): 5482.55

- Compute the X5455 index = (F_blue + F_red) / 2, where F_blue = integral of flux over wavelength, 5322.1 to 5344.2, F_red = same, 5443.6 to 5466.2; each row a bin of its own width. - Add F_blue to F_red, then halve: 760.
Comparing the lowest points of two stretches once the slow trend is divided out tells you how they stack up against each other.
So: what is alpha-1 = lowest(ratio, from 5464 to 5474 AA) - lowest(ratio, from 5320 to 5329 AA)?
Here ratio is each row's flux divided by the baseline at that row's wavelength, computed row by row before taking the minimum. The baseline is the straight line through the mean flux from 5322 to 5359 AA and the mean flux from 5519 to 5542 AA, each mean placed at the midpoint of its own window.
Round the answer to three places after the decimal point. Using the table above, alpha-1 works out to -0.020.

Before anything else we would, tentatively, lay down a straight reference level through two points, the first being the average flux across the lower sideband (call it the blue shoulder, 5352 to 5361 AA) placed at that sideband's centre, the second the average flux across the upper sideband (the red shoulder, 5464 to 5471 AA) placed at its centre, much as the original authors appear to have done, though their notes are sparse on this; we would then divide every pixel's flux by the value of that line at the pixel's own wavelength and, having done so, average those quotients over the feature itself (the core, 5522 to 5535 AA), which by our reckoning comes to 1.10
